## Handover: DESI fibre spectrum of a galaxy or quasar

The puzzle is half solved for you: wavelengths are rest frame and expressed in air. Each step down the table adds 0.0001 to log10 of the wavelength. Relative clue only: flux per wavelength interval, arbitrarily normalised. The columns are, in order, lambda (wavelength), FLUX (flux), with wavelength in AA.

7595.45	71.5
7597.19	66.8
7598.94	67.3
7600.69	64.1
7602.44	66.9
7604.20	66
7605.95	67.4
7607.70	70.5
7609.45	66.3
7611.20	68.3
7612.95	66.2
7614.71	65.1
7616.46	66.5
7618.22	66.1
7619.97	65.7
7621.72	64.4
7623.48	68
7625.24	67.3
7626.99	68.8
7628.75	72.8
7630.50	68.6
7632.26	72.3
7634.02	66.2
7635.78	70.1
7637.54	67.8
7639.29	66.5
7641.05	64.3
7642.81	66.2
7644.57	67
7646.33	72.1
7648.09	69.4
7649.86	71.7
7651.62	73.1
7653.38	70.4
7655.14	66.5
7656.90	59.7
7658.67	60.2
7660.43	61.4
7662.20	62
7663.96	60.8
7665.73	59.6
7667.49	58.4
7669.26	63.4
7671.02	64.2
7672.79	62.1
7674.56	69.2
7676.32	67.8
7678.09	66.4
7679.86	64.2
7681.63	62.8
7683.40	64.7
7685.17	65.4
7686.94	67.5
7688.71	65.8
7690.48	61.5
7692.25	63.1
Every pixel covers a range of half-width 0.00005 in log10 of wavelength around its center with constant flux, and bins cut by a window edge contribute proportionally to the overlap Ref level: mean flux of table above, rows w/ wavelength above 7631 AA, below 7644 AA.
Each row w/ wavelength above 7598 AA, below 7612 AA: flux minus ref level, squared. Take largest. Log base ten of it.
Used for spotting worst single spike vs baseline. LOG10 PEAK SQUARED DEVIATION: 1.1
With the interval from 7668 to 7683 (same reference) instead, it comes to 1.5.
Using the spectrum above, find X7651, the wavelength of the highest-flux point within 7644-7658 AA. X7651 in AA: 7651.62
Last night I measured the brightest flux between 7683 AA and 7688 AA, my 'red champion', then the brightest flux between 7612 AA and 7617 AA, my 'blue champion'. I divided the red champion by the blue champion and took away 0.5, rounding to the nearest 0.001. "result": 0.515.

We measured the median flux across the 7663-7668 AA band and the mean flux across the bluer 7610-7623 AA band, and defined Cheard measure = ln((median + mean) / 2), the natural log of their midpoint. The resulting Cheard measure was 4.14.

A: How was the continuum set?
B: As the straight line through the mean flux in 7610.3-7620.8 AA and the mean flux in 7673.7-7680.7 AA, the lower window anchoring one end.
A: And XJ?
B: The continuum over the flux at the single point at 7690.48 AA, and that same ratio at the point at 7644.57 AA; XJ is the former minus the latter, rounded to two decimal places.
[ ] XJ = 0.10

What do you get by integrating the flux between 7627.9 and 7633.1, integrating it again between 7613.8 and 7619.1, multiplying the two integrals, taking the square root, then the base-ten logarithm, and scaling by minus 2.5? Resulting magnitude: -6.39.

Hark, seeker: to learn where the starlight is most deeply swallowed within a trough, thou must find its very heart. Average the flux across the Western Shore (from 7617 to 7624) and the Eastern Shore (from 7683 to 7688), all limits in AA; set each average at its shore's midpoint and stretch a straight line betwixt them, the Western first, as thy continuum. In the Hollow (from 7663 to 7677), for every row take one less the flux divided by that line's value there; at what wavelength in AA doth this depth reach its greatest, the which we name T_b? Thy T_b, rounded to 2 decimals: 7667.49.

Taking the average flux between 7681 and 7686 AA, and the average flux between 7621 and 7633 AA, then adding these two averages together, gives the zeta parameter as 133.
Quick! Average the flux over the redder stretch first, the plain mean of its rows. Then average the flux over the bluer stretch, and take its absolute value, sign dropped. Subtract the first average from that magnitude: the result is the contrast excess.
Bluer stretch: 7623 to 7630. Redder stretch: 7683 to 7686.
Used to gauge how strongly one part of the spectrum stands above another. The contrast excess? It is 4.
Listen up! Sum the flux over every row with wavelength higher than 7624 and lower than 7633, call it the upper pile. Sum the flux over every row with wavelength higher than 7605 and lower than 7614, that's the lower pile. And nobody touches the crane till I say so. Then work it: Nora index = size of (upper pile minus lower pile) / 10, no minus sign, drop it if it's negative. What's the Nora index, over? 1.1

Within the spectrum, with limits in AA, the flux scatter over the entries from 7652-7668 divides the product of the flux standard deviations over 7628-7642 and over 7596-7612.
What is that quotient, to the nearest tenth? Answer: 1.3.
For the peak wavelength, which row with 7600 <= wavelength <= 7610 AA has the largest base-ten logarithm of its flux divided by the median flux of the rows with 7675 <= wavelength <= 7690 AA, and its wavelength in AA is 7607.70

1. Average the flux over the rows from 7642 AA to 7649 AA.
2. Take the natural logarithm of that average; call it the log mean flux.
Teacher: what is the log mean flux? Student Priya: 4.23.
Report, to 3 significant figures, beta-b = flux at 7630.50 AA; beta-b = 68.6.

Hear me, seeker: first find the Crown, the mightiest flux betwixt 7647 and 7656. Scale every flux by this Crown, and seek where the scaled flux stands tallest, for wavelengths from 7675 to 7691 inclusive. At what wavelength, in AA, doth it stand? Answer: 7676.32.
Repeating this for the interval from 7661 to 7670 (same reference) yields 7669.26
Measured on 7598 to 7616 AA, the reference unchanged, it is 7607.70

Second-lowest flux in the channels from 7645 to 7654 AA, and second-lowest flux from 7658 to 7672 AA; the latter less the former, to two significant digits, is -11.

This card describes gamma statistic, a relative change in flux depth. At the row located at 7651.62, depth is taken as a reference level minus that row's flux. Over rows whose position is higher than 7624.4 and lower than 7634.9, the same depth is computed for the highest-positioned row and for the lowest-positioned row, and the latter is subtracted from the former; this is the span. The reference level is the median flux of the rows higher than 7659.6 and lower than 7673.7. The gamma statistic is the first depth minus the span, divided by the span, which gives -11.4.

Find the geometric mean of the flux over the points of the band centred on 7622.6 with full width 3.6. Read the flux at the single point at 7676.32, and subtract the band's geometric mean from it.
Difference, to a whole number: 2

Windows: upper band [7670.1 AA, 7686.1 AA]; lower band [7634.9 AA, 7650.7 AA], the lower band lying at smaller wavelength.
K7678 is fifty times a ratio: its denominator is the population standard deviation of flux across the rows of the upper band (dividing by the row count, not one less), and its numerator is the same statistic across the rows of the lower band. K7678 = 58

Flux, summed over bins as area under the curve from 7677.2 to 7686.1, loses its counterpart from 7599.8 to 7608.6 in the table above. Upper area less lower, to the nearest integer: -14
